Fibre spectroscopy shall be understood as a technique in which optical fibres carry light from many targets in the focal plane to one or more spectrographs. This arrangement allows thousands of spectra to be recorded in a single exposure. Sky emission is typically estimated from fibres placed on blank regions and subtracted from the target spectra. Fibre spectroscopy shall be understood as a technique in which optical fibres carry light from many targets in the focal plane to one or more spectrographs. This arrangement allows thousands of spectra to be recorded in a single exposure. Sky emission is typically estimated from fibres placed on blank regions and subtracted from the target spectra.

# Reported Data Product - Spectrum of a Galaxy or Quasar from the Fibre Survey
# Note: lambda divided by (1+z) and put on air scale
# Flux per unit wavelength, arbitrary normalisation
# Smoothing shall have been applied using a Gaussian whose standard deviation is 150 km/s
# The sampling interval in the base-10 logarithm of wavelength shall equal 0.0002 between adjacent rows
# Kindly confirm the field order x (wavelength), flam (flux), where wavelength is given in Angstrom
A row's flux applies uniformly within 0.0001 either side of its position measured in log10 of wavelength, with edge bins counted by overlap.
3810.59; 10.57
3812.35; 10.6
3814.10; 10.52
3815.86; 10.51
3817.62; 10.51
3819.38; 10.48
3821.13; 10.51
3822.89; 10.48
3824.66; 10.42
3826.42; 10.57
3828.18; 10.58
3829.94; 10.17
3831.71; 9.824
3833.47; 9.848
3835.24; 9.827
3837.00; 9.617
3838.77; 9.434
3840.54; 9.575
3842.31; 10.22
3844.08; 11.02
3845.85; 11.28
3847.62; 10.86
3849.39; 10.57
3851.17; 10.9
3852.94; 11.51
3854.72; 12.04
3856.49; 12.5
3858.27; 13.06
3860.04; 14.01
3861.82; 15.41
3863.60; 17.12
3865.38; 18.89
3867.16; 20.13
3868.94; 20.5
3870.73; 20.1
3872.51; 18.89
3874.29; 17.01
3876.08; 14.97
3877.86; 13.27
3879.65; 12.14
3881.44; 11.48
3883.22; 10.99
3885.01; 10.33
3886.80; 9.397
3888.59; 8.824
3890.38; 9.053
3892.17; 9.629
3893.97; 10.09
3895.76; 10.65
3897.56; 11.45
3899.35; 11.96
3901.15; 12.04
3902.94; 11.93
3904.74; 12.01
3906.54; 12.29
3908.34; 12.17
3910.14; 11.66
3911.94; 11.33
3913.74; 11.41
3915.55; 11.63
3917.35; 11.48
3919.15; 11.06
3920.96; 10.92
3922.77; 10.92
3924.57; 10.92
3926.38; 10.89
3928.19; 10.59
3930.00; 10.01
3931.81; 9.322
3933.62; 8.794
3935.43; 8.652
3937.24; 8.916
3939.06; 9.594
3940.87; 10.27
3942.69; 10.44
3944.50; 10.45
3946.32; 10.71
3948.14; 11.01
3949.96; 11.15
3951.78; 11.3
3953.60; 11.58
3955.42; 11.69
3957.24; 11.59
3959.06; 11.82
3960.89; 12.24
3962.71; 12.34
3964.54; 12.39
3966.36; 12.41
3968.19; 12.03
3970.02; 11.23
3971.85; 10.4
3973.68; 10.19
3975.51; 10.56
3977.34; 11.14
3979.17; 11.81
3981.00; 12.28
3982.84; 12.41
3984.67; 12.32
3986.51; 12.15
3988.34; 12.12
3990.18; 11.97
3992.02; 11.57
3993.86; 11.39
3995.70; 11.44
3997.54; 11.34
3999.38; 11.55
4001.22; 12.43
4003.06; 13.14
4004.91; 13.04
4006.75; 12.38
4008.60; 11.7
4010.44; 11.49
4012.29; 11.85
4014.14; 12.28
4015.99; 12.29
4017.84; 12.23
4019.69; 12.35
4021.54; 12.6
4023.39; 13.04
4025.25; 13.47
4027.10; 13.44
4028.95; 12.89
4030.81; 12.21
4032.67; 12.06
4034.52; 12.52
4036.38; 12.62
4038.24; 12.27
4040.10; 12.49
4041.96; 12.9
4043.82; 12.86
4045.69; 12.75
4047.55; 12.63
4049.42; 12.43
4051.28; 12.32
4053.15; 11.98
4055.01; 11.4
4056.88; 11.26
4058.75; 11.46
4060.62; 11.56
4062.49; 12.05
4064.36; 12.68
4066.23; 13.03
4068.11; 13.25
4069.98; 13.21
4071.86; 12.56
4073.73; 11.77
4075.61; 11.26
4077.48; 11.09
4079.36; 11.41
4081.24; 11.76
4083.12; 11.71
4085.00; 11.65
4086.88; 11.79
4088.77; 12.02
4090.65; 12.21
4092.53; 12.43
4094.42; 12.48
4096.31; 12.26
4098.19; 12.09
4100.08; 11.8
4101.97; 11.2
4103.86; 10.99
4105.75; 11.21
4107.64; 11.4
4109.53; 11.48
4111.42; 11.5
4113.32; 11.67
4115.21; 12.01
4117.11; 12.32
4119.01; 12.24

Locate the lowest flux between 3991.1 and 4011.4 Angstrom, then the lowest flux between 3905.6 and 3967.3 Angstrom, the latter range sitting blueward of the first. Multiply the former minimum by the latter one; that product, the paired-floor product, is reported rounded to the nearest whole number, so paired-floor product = 98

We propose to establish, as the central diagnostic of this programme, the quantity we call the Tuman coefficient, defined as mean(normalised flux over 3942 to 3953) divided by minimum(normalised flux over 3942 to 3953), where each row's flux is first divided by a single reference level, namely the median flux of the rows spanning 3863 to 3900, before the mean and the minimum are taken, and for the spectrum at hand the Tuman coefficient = 1.04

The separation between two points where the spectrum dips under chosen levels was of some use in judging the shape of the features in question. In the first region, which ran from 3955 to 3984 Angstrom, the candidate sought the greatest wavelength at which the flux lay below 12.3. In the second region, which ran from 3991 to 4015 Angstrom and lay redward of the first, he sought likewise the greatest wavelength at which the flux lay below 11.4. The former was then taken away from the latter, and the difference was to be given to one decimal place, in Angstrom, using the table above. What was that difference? 16.5 Angstrom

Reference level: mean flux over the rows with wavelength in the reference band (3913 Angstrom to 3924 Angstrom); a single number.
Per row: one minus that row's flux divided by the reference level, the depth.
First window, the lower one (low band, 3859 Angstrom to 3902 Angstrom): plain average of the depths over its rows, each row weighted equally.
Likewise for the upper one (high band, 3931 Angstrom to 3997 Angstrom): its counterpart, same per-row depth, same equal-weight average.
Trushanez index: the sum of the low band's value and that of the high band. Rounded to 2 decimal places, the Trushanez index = -0.21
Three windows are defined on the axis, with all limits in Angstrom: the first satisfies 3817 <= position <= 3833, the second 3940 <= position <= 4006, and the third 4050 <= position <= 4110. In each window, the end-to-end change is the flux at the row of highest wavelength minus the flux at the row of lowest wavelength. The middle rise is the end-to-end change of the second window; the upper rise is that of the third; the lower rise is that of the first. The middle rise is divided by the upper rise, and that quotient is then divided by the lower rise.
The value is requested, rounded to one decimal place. 4.8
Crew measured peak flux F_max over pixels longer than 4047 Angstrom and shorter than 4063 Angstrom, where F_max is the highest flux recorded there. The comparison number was 12.63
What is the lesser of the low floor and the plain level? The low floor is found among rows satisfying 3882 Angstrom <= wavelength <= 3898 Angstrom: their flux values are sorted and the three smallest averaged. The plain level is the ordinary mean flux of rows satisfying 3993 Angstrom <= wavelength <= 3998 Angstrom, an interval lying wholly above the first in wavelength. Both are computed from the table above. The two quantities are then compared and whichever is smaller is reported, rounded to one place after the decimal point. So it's 9.1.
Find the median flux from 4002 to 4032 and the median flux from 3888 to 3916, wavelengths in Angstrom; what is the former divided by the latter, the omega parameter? 1.07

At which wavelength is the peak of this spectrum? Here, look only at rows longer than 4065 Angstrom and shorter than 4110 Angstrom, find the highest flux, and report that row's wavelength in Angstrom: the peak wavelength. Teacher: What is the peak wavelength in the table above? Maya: 4068.11 Angstrom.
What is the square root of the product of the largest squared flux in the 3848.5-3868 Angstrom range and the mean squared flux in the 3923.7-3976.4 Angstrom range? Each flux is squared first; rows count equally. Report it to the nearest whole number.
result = 219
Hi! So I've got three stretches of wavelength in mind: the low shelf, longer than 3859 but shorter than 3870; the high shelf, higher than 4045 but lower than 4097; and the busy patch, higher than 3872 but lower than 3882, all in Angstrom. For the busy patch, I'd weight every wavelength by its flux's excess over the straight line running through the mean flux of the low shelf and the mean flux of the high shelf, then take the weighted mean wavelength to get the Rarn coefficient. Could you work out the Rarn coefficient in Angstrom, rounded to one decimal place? 3879.8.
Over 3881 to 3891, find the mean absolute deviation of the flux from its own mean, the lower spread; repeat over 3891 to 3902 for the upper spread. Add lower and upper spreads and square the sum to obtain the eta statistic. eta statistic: 3.1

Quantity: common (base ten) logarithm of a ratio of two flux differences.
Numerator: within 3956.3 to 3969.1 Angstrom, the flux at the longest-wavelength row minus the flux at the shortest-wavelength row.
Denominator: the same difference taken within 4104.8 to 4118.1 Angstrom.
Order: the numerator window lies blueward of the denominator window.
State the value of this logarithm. -0.40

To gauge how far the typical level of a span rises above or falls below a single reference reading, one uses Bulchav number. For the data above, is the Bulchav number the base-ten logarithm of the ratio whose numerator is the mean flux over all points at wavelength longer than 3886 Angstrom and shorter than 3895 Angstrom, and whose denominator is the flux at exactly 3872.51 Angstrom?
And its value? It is -0.30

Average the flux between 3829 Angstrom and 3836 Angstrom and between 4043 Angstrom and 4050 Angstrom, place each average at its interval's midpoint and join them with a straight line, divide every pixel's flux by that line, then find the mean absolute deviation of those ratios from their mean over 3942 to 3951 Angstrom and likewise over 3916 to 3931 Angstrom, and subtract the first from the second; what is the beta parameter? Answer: 0.007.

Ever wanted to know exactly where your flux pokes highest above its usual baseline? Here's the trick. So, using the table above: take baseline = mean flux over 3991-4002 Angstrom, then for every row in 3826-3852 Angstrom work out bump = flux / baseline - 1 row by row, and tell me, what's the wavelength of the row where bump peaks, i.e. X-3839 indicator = 3845.85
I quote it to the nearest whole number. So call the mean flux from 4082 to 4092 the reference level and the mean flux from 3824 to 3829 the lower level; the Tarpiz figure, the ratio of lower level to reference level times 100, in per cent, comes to 89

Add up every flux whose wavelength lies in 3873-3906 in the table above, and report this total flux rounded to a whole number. 207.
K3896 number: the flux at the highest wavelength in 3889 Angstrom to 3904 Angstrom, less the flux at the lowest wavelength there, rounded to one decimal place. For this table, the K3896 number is 2.9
